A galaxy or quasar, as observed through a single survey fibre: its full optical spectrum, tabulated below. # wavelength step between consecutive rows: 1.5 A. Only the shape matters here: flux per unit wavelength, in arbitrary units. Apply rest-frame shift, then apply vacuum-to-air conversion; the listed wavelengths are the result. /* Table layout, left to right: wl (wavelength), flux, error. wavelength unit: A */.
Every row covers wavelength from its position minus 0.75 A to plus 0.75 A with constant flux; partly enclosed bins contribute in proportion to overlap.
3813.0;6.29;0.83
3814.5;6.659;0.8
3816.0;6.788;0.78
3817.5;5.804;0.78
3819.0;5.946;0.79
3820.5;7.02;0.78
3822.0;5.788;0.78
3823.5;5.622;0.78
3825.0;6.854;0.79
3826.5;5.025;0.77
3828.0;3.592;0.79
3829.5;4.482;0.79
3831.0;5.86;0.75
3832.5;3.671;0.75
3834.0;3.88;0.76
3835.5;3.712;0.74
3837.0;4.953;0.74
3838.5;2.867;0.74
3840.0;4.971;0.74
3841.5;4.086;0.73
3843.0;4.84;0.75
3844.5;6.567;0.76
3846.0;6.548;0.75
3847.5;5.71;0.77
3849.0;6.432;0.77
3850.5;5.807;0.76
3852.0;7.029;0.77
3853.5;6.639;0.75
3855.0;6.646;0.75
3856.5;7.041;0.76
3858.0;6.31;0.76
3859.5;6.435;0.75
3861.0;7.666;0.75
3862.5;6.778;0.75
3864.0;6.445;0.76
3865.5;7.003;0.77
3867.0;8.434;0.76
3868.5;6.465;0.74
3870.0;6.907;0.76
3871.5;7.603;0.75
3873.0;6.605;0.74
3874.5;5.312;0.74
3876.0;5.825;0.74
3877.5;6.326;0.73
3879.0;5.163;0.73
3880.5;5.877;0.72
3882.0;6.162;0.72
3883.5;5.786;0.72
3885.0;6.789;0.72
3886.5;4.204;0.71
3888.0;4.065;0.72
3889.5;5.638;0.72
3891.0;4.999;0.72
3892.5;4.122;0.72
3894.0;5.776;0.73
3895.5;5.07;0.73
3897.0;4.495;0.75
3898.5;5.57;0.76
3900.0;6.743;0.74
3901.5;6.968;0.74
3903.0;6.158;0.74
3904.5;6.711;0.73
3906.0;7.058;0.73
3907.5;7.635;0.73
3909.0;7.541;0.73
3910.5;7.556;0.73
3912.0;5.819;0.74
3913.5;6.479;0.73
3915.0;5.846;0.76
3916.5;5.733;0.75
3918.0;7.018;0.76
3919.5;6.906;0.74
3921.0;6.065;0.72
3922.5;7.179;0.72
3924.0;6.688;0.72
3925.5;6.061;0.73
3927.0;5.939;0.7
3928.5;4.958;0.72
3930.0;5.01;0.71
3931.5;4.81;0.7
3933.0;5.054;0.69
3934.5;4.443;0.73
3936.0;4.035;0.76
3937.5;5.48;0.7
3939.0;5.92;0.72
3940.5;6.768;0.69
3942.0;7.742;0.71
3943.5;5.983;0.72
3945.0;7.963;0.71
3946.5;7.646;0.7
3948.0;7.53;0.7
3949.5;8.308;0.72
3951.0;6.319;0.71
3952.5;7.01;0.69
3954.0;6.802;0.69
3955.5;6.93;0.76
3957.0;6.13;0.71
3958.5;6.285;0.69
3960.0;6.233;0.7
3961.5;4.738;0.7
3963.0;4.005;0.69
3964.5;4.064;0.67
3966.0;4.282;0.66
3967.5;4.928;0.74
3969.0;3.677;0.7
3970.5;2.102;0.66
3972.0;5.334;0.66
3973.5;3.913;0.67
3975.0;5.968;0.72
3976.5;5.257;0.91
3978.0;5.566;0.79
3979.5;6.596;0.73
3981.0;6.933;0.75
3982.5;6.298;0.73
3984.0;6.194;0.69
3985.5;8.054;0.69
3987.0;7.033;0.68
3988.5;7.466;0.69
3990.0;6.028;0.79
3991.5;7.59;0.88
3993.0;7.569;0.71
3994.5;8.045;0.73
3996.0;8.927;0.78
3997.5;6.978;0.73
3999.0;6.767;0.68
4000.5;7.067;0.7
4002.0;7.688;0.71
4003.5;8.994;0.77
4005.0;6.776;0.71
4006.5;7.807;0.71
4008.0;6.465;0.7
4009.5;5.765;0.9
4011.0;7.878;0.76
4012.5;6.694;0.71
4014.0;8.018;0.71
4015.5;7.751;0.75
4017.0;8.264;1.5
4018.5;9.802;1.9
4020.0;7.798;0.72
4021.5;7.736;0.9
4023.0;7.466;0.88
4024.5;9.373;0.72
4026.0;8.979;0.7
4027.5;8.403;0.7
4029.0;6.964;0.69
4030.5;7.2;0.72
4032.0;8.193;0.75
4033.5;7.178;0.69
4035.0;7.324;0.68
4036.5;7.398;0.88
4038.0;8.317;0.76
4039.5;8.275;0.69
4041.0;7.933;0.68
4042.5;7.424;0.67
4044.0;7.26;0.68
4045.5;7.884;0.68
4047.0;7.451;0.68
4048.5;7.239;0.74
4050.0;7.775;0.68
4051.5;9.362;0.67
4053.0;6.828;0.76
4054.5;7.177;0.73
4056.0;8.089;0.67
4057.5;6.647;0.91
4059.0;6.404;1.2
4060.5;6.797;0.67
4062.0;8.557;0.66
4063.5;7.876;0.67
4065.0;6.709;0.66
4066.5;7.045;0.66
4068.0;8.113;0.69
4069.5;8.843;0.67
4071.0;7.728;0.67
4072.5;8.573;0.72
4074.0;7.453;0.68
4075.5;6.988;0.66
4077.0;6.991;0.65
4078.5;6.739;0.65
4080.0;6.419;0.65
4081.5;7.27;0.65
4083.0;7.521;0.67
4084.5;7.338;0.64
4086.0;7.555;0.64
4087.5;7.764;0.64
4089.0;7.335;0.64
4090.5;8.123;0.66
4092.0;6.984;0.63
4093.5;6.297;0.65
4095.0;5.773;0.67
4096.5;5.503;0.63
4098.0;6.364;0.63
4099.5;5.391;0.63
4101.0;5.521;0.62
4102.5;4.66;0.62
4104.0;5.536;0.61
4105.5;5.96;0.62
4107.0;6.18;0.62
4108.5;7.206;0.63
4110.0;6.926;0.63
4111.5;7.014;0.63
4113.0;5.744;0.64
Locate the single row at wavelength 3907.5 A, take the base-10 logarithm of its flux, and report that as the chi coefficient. 0.88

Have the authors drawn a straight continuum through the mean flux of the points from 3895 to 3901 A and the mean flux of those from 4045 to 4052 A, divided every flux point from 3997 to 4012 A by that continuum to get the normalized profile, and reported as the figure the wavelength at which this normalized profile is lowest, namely 4009.5 A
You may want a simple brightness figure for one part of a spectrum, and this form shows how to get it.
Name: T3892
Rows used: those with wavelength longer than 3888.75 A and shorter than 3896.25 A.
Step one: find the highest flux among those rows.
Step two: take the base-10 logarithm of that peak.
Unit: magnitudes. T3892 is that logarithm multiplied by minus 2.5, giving -1.90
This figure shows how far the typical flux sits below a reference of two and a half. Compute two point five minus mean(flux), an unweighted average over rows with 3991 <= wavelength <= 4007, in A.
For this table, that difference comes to -5.2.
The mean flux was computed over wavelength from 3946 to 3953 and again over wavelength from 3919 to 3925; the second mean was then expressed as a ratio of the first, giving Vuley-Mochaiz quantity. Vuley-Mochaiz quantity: 0.91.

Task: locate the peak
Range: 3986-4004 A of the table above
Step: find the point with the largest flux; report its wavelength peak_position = 4003.5 A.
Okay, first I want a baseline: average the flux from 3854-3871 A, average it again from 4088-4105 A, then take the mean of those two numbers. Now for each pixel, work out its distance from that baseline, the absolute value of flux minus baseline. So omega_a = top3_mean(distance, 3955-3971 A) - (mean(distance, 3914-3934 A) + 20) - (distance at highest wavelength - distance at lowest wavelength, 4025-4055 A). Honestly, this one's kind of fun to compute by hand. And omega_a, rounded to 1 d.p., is -15.8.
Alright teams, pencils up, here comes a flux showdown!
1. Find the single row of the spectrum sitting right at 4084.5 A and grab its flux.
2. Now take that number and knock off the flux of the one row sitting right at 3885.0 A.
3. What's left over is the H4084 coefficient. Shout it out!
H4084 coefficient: 0.5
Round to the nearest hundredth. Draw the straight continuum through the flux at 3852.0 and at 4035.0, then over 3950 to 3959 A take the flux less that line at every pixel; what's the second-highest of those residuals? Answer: -0.27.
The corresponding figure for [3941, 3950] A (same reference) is 0.78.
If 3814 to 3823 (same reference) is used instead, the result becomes -0.18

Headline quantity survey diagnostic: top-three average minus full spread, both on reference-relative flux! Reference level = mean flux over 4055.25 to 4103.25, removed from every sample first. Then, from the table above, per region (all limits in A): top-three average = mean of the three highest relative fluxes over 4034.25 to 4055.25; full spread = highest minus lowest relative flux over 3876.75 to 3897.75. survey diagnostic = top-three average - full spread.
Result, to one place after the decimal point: -1.1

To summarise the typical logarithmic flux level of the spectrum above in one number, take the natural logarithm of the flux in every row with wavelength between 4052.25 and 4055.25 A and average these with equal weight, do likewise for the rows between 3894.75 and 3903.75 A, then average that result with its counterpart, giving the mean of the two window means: 1.85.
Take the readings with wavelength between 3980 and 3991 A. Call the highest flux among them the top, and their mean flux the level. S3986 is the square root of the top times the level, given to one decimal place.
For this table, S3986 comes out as 7.4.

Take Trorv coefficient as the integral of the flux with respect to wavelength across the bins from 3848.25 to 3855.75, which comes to 49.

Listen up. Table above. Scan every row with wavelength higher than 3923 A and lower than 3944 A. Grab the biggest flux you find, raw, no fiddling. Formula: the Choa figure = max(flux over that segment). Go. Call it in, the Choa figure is 7.742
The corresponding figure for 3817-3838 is 7.02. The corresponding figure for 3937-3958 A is 8.308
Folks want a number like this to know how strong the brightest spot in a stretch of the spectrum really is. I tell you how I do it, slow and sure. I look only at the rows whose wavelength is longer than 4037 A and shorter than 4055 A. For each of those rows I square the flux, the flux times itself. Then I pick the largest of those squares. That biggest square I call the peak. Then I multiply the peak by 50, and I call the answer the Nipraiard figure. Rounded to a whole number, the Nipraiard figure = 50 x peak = 4382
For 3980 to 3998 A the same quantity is 3985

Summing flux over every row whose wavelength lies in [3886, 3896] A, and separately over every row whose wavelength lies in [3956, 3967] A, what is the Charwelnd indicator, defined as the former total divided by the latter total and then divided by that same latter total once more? 0.0265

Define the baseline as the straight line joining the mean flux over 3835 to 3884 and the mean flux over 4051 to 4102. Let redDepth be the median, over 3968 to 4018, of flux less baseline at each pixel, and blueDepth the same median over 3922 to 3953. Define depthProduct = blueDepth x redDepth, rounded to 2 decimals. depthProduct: -0.07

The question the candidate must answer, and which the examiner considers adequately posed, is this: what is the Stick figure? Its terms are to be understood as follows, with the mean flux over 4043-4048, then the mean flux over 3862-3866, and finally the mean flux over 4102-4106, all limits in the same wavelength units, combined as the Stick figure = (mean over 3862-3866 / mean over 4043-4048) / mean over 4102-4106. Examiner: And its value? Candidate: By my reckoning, 0.166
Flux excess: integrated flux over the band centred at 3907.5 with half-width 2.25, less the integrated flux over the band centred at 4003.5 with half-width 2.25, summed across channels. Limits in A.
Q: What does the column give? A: -1.8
